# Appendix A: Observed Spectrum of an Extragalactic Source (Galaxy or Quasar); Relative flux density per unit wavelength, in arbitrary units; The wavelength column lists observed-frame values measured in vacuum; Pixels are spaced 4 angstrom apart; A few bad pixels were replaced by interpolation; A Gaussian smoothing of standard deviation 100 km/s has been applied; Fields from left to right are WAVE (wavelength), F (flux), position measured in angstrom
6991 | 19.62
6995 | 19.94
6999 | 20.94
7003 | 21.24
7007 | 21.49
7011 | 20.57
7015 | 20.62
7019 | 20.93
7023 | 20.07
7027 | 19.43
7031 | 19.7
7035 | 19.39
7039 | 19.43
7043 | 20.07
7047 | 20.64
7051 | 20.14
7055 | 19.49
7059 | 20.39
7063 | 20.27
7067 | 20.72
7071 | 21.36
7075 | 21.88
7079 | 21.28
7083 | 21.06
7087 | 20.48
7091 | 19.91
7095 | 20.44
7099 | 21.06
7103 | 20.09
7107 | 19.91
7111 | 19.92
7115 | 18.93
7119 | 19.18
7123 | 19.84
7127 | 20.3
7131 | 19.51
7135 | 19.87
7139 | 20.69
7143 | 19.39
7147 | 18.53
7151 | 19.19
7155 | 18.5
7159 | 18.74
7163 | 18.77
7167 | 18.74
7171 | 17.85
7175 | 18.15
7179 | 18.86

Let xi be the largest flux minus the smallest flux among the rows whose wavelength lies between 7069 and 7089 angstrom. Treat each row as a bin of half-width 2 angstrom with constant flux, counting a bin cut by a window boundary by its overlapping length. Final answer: 1.40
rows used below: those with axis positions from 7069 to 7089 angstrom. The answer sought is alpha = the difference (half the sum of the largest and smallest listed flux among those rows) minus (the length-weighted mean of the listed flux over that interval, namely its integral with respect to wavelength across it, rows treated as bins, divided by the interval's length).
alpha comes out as -0.03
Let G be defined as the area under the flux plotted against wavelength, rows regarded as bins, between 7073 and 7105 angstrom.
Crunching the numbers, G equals 665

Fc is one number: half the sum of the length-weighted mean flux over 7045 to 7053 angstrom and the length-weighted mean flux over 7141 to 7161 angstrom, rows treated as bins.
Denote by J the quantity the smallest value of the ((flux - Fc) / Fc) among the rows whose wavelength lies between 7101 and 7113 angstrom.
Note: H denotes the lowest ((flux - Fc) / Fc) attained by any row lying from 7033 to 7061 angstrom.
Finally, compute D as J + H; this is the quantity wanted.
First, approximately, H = -0.01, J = 0.01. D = 0.002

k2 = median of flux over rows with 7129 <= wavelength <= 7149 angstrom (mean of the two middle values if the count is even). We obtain 19.5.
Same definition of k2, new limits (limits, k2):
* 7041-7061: 20.1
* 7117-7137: 19.8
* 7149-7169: 18.7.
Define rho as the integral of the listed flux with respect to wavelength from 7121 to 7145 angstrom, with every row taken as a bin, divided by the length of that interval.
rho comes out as 19.9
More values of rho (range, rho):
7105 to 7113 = 19.9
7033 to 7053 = 19.9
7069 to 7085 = 21.4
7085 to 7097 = 20.3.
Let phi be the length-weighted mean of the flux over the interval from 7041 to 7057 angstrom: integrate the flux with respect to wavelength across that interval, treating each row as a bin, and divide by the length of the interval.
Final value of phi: 20.1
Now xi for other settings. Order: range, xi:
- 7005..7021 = 0.92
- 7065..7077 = 1.16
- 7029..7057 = 1.25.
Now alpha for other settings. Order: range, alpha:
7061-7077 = 0.02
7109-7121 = 0.08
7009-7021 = 0.04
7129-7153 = 0.08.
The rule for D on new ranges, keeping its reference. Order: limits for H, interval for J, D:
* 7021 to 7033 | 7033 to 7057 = -0.022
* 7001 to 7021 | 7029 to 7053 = 0.036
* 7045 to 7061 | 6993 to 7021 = 0.009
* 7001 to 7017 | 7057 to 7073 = 0.080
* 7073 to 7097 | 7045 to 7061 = 0.007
